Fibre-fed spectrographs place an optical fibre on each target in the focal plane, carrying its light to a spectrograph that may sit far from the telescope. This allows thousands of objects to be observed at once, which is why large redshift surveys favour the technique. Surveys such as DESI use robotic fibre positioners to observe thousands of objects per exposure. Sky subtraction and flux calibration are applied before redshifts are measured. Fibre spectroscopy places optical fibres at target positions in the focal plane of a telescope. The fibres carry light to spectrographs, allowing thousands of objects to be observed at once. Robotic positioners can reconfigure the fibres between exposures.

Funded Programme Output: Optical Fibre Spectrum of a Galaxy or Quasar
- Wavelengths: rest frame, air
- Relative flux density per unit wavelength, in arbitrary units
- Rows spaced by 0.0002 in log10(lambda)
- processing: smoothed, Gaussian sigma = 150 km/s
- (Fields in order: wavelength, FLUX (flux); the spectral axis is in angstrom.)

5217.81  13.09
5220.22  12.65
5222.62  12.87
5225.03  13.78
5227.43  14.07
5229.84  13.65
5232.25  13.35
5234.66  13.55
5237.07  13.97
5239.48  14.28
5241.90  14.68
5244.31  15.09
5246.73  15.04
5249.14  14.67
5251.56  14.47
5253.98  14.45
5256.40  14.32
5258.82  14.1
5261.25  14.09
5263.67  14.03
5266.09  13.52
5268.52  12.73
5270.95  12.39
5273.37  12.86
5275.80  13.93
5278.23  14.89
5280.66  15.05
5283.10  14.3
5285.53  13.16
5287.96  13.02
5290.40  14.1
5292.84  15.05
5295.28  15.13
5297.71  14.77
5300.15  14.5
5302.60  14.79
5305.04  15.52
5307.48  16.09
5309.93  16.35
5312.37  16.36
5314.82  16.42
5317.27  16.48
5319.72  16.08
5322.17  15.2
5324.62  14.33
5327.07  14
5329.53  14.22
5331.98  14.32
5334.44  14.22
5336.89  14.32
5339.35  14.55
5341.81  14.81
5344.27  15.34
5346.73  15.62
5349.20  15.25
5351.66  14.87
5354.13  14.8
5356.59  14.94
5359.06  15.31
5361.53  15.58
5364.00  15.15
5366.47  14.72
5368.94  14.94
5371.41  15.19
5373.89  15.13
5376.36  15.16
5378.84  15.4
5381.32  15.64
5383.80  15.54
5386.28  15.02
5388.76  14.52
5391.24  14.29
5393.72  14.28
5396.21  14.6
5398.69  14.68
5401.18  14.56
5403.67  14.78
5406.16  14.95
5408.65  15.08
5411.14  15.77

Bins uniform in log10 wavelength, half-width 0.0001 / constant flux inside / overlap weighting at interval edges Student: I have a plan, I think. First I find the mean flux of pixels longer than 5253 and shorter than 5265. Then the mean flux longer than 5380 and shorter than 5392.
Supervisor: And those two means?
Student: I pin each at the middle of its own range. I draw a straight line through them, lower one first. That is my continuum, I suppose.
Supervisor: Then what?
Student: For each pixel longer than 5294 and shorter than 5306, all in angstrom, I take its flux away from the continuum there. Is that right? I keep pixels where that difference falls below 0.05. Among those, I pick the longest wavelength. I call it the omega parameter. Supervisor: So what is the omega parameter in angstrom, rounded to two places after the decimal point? 5305.04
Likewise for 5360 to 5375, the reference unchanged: 5373.89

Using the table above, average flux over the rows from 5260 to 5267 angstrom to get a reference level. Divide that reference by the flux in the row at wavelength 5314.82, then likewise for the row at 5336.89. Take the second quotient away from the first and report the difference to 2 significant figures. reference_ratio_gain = -0.12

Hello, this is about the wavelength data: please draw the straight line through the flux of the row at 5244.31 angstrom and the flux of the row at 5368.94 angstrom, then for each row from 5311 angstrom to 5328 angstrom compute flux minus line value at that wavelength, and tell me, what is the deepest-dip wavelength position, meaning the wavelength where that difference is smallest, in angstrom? 5327.07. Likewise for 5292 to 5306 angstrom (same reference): 5300.15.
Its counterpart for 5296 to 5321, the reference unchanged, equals 5300.15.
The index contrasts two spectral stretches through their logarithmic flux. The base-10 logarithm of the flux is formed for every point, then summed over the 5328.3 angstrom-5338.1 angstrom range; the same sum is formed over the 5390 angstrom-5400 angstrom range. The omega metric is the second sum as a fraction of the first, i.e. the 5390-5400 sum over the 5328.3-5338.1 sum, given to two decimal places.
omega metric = 1.01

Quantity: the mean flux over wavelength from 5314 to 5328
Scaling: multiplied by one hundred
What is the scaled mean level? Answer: 1542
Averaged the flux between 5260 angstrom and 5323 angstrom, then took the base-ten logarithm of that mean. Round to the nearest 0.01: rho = 1.17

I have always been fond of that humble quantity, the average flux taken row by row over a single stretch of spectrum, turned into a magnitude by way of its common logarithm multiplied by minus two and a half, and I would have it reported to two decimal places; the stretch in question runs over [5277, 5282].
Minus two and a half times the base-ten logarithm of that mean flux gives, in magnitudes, -2.94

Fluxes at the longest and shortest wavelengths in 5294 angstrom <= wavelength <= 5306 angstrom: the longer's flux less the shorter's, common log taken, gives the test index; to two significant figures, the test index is -0.41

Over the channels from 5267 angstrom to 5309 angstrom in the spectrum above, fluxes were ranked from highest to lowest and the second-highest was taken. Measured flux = 15.52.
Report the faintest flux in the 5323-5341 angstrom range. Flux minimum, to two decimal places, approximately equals 14.00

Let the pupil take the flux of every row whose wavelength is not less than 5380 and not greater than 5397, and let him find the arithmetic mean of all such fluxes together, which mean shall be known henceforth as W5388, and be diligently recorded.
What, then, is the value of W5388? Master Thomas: 14.8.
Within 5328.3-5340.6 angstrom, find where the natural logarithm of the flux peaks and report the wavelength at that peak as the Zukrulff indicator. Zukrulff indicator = 5339.35 angstrom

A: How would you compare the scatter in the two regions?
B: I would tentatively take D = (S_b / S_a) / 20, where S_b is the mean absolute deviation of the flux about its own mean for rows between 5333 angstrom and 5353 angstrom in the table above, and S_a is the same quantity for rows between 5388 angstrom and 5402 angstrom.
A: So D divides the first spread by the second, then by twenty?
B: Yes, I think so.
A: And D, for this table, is 0.147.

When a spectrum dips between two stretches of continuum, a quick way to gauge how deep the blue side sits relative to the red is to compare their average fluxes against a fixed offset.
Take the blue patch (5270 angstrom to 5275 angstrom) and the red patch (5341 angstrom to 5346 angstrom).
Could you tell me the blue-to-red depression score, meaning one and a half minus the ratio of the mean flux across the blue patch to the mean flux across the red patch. 0.66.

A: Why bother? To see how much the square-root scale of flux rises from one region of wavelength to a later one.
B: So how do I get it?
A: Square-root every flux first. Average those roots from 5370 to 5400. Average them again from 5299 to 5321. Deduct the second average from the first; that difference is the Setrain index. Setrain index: -0.11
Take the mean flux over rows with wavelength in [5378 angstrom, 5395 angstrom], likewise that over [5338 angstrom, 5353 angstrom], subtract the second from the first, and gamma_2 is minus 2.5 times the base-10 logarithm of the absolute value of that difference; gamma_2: 2.3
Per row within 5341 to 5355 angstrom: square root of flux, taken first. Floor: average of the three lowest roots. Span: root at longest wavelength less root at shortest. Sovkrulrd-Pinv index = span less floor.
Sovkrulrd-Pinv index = -3.85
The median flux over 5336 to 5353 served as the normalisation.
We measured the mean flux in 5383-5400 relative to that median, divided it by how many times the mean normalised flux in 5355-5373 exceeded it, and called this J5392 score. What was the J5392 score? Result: 0.96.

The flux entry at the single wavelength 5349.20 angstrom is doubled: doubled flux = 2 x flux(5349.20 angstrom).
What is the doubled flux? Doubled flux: 30.5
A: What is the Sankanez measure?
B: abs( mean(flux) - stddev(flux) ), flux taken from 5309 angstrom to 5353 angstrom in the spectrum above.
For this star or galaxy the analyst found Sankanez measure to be 14.3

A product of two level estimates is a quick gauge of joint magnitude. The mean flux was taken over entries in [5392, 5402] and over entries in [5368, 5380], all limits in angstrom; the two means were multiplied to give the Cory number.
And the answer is 220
